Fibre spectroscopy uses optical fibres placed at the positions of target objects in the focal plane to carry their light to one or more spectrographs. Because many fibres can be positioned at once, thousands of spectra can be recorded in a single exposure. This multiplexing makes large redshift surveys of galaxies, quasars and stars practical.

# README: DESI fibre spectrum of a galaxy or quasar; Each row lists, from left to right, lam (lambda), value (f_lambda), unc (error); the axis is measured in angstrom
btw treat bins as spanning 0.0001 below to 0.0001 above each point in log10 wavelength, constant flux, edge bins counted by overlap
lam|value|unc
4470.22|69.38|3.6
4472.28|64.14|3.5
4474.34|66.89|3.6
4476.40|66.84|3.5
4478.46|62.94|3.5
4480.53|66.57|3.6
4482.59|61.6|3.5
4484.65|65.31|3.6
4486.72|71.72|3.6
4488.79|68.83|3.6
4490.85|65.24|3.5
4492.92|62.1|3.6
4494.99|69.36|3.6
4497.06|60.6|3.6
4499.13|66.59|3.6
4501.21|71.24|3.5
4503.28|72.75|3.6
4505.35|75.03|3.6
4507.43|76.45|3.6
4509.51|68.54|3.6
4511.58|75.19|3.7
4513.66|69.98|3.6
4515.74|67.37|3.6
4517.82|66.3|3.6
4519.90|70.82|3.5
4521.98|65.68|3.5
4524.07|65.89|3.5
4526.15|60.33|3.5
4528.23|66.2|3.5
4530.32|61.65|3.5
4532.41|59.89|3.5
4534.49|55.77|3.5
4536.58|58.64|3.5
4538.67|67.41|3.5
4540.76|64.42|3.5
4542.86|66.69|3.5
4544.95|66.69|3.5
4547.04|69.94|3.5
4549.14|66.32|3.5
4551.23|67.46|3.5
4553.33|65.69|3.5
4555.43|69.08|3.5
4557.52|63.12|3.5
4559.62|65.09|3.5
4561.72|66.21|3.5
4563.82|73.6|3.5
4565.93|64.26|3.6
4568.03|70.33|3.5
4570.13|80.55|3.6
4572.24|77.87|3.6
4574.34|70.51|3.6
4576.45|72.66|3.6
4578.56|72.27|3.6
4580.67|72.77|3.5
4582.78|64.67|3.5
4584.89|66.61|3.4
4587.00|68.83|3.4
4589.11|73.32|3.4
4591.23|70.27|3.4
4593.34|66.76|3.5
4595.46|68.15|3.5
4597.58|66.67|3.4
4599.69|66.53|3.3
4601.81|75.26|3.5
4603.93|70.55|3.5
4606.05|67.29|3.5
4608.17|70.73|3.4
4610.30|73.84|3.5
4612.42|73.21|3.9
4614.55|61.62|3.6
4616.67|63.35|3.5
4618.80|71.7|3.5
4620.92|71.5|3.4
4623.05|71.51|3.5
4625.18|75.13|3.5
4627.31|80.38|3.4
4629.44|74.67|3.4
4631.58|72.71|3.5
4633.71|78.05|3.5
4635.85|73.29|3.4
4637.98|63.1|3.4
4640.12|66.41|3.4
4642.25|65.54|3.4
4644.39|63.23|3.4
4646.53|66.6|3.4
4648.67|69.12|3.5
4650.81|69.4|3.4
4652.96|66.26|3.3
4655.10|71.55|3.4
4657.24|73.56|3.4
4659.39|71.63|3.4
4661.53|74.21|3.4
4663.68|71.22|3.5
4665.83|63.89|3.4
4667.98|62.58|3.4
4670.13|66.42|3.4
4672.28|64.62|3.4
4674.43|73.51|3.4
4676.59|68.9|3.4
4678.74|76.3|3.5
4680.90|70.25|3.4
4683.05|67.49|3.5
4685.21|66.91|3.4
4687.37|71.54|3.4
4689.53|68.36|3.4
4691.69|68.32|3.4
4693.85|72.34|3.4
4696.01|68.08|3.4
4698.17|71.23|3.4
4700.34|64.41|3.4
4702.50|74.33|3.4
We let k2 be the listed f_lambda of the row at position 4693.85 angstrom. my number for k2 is 72.34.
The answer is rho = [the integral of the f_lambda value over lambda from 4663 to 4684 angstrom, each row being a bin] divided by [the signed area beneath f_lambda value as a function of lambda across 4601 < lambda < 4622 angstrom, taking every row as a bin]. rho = 0.98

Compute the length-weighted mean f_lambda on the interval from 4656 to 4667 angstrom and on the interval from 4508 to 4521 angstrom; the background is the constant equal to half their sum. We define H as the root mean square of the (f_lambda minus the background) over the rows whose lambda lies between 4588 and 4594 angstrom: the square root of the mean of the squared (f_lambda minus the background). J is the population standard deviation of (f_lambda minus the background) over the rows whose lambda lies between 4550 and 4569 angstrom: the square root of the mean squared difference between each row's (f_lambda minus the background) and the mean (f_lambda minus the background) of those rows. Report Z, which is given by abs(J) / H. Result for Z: 1.2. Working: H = 2.7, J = 3.1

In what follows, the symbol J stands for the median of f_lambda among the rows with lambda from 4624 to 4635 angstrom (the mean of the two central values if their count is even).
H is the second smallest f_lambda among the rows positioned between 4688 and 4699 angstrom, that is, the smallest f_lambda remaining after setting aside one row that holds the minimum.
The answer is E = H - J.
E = -6.8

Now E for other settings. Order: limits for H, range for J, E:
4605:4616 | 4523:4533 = 5.6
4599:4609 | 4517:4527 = 1.4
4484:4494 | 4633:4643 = -1.2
